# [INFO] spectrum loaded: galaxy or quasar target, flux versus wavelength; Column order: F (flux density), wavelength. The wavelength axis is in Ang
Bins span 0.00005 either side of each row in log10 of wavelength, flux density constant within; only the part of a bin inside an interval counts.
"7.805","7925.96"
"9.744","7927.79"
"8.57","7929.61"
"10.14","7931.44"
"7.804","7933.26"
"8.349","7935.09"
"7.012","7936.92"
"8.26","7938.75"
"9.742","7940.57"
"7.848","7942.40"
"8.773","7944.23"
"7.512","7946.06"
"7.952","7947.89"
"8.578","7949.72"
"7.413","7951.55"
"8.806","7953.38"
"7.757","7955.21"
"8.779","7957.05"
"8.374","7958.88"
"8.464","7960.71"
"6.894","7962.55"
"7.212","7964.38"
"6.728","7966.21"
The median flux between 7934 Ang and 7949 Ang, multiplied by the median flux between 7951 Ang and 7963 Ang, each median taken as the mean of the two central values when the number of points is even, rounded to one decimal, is 67.9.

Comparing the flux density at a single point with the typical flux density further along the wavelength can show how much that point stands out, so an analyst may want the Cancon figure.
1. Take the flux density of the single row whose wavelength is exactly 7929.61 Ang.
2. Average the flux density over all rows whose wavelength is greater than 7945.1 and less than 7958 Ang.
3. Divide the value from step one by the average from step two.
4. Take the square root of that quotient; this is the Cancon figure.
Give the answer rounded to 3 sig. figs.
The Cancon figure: 1.03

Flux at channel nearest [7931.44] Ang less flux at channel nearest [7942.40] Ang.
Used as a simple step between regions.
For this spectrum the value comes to 2.3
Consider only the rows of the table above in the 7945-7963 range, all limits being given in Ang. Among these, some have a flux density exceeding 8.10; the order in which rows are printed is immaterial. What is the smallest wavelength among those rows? 7949.72 Ang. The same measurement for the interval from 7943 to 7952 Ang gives 7944.23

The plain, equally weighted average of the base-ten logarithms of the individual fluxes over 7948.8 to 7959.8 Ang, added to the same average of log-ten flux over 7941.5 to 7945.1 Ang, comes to 1.836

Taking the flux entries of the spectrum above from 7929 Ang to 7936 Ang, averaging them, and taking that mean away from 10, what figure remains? 1.28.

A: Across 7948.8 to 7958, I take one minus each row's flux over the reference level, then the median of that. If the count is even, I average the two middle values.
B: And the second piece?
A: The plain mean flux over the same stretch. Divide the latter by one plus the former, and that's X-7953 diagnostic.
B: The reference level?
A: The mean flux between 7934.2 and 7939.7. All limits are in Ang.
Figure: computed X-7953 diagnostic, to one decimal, 9.1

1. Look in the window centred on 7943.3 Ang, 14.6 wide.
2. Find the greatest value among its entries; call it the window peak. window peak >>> 9.742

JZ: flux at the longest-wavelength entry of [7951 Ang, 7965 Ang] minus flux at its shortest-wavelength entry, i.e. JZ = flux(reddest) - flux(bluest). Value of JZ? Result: -0.2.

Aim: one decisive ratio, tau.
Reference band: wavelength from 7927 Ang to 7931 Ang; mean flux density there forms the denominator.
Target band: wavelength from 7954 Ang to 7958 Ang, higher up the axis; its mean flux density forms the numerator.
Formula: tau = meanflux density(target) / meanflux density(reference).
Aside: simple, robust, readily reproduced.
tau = 0.90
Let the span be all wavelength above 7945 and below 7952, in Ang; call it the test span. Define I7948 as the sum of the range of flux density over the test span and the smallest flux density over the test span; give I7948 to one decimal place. 8.6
